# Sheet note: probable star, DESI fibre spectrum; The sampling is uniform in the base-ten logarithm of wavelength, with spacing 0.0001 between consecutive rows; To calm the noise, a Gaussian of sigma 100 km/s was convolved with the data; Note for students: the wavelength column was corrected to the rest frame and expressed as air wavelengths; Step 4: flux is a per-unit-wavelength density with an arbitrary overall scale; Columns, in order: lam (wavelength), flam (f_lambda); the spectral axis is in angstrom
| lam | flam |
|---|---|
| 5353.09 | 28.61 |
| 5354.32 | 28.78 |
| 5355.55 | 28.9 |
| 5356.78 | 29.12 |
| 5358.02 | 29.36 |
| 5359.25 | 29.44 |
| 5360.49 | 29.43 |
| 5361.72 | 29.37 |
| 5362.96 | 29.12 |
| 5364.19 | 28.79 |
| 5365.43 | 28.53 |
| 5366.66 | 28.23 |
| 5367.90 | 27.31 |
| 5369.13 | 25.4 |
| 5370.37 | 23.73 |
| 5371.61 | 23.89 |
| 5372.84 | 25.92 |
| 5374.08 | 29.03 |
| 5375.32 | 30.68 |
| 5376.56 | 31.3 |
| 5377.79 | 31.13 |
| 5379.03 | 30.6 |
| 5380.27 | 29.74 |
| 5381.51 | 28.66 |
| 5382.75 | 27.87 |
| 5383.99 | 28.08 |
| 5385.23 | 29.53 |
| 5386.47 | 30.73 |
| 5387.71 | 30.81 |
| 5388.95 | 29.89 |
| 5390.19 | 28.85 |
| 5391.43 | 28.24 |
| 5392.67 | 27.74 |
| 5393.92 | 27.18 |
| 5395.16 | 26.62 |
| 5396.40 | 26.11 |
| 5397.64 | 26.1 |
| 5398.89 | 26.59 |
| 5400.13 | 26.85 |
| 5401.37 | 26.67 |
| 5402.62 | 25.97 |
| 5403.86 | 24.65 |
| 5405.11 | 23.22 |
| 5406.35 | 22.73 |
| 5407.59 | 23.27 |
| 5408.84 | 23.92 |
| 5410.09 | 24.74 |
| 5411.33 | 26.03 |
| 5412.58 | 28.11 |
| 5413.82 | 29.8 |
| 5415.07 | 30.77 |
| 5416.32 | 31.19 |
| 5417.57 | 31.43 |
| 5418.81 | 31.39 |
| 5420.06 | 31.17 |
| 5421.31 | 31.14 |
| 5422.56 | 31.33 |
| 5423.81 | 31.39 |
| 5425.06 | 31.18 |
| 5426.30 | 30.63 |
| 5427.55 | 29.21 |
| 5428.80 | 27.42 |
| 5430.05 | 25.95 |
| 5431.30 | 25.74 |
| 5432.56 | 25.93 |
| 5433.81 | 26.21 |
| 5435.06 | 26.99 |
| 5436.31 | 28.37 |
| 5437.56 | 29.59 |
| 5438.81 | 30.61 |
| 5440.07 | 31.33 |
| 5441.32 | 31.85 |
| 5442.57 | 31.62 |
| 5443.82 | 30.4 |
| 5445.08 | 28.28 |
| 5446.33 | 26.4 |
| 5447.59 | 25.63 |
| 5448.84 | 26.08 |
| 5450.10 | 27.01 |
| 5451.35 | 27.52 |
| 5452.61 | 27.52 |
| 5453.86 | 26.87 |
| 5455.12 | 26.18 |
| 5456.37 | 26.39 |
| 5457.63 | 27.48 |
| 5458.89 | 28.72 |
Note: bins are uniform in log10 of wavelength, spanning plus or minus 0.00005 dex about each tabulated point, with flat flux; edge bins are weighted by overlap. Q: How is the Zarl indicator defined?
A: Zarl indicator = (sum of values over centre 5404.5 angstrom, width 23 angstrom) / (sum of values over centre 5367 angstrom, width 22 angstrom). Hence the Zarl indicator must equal 0.92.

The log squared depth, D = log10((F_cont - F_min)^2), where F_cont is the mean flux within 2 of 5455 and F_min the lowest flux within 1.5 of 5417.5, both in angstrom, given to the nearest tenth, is 1.3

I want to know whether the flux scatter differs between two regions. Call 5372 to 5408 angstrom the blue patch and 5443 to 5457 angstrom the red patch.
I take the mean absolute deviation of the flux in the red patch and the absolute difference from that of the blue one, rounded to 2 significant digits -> 1.0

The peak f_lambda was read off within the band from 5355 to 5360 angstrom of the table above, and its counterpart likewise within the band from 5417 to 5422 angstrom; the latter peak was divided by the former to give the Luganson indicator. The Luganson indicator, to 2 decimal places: 1.07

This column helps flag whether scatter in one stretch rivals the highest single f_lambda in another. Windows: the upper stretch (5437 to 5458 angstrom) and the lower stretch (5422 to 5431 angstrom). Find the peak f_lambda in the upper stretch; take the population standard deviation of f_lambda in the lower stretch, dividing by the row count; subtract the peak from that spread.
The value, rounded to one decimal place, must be -29.9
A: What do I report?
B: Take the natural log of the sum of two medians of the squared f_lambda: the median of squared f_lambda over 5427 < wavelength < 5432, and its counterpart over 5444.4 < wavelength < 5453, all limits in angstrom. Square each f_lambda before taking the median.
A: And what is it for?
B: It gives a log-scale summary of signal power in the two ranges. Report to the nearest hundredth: 7.27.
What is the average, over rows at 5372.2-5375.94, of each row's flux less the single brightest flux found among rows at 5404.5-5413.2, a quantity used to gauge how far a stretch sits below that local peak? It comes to 0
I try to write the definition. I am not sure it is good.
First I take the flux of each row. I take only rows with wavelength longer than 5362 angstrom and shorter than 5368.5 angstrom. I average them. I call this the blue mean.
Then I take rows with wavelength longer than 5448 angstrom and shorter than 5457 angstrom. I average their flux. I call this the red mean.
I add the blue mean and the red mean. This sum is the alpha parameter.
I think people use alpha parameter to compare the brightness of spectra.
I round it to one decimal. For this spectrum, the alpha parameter 55.2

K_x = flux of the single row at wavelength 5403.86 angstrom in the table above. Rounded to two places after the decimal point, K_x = 24.65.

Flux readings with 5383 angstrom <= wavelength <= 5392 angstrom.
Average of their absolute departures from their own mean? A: 0.9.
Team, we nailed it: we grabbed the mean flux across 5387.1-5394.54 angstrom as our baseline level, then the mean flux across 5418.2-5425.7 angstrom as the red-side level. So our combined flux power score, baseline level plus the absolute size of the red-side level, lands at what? 60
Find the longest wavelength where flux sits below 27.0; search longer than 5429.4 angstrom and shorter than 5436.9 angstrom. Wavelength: 5435.06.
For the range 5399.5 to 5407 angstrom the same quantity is 5406.35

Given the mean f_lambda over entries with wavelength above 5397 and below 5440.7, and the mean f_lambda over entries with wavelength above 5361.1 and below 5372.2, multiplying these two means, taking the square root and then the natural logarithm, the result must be 3.32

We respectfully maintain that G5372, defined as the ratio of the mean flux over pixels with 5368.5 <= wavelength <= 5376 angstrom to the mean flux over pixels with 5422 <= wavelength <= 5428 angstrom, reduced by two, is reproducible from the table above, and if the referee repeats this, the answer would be -1.14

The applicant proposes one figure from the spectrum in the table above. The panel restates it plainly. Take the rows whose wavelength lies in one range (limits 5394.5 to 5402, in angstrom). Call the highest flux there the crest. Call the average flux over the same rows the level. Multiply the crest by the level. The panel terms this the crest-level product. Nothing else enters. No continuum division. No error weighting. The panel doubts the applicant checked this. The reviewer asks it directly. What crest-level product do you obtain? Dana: 711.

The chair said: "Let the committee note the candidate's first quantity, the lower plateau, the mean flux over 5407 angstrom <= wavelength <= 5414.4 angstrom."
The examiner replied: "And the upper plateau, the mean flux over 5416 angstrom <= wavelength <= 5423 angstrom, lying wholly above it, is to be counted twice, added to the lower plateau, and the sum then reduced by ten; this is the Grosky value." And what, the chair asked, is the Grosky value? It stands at 79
